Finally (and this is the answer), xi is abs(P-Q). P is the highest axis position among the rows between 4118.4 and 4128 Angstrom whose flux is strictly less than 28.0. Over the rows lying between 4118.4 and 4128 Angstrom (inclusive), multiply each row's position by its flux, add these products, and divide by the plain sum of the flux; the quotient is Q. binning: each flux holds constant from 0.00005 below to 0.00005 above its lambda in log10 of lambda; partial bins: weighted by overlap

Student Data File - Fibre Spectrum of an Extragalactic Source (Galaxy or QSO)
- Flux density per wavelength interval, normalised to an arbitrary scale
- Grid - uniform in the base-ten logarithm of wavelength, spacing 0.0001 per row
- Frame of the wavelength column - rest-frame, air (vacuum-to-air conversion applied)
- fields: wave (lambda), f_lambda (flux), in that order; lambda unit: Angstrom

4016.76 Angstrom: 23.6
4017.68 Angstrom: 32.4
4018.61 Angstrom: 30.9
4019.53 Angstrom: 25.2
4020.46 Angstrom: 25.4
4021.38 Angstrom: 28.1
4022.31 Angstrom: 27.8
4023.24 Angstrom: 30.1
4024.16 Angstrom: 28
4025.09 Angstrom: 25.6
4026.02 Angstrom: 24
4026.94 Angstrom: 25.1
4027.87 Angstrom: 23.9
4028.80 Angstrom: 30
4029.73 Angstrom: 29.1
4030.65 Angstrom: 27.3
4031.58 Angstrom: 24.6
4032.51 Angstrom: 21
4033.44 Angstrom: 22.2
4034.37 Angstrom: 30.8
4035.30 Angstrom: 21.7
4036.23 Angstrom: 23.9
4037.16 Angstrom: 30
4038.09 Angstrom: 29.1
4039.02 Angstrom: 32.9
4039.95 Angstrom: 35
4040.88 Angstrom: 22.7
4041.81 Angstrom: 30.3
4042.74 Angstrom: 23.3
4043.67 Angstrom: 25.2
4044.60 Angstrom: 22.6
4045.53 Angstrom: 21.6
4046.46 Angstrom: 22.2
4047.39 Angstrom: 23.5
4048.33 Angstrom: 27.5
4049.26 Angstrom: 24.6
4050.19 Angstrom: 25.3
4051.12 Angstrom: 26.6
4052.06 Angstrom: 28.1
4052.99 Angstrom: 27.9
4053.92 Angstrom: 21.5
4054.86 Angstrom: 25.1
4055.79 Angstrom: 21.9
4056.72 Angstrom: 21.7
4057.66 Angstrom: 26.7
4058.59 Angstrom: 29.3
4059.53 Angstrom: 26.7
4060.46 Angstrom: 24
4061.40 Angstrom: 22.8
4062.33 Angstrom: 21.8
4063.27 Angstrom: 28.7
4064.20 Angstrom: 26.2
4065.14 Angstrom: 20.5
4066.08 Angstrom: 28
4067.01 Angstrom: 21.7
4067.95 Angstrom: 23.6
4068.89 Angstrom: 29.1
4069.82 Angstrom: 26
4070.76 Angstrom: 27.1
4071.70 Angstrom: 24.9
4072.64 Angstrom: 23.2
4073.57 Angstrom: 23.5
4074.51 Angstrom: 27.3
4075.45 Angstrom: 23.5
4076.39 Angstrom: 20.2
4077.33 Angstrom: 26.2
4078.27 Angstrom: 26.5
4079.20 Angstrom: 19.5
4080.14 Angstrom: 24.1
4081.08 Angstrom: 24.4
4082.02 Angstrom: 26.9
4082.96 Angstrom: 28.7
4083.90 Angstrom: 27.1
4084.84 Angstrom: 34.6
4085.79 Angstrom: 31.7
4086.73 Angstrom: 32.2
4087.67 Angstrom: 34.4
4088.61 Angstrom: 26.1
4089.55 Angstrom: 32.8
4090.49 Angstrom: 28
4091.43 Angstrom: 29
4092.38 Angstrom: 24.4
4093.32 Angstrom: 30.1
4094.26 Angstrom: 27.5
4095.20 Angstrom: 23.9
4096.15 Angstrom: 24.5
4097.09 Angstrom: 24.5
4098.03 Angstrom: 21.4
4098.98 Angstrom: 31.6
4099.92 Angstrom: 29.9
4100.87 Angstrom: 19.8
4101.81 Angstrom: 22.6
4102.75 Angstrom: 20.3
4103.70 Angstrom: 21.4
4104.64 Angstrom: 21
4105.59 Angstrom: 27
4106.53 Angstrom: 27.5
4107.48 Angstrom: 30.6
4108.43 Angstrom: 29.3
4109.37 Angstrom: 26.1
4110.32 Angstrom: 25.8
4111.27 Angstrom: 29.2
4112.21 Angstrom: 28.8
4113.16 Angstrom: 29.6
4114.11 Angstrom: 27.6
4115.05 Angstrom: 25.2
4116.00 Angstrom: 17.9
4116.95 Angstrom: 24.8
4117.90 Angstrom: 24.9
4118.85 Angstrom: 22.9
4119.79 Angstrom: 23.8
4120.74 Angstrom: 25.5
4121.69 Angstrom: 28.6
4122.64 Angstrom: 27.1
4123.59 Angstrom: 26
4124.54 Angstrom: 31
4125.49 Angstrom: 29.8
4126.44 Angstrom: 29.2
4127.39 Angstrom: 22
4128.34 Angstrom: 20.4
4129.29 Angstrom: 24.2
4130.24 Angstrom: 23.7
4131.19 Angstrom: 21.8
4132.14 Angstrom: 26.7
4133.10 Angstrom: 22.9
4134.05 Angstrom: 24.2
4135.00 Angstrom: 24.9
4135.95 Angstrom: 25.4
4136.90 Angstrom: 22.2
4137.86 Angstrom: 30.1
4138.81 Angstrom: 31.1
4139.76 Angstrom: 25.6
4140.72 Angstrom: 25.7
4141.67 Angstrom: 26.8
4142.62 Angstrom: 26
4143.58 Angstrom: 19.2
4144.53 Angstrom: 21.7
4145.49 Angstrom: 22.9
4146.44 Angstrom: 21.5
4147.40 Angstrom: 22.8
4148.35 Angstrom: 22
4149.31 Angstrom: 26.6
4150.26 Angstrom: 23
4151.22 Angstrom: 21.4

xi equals 4.2 Angstrom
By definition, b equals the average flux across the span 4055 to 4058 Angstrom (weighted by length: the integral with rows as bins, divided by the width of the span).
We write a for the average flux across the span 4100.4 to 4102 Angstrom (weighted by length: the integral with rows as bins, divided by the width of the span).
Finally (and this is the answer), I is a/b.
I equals 0.89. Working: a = 21.0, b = 23.5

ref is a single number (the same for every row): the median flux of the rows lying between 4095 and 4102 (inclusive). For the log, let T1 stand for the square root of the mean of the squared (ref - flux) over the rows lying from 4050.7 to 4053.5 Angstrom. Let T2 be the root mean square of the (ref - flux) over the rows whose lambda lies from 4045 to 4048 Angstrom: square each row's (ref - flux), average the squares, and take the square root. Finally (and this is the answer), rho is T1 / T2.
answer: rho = 1.8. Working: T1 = 3.4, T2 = 1.94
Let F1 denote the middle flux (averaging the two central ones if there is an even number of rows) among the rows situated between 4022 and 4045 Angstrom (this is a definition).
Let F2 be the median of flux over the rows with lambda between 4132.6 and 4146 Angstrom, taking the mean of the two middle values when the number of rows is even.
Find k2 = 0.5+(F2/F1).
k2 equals 1.48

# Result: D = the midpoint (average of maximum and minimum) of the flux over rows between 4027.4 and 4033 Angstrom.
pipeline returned 25.5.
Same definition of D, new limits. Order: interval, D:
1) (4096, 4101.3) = 25.7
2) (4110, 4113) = 27.5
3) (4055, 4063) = 25.5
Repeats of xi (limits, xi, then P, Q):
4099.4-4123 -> 11.2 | 4122.64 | 4111.4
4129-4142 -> 6.0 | 4141.67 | 4135.7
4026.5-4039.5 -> 3.1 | 4036.23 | 4033.1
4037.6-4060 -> 11.0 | 4059.53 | 4048.6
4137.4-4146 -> 4.1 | 4145.49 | 4141.4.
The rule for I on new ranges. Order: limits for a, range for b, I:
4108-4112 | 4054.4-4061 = 1.11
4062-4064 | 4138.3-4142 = 0.94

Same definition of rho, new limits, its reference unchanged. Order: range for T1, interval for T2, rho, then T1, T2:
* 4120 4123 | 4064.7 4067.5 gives 0.9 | 3.1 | 3.39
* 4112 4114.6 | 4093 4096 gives 1.2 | 4.5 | 3.91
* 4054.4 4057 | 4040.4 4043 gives 0.6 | 2.0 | 3.66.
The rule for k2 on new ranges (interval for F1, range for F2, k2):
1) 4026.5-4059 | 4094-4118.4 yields 1.52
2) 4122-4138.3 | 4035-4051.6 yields 1.50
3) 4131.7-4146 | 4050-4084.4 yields 1.50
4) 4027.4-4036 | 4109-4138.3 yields 1.53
